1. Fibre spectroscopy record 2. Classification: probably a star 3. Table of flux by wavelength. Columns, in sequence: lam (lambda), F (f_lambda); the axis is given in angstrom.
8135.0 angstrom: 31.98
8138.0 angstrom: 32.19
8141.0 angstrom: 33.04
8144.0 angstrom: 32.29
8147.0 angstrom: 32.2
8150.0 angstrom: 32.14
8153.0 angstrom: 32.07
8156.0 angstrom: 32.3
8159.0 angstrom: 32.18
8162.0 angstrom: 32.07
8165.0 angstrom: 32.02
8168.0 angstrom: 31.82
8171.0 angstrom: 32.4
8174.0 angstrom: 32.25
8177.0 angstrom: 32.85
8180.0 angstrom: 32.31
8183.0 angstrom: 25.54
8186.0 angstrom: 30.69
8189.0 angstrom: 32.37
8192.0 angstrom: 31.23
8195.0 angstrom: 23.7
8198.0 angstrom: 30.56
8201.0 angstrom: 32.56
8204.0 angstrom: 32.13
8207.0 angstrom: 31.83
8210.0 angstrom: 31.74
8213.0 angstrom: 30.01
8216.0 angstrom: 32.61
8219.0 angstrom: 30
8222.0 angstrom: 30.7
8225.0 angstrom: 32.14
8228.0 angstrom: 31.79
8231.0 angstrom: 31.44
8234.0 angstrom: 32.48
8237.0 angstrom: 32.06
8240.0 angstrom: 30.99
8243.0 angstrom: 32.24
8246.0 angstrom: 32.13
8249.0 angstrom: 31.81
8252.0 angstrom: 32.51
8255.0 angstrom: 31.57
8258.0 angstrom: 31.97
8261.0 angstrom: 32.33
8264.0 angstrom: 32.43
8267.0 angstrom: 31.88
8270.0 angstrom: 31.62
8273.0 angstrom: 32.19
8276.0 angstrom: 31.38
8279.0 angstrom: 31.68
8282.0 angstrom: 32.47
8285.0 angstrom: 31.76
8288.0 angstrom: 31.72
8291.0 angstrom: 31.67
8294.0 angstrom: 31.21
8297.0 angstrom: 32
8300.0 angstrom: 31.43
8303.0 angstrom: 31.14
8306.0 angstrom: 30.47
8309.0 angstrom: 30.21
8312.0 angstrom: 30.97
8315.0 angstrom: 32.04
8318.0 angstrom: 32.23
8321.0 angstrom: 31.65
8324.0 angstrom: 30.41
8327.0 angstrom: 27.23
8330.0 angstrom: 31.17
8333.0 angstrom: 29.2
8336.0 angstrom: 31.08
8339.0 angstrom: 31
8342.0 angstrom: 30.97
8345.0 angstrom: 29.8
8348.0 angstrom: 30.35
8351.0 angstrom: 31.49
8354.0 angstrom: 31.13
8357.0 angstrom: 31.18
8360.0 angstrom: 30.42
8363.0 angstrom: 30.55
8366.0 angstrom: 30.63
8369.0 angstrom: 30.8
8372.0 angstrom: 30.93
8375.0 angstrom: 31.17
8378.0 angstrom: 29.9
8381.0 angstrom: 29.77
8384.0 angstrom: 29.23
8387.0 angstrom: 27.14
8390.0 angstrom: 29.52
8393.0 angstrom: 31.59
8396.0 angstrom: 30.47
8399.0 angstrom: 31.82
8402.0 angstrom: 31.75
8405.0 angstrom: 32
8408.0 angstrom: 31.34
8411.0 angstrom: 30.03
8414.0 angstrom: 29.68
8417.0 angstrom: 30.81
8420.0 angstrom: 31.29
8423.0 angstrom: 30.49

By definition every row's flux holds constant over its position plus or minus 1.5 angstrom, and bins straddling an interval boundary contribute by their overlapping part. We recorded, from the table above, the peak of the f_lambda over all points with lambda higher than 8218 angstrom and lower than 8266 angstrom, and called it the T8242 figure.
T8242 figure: 32.51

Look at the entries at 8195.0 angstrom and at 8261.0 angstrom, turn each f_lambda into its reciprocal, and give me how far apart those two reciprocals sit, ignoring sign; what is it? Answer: 0.0113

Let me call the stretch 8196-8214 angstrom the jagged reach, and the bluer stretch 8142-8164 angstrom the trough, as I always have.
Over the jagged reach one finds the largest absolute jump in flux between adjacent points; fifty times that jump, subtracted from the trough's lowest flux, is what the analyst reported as -68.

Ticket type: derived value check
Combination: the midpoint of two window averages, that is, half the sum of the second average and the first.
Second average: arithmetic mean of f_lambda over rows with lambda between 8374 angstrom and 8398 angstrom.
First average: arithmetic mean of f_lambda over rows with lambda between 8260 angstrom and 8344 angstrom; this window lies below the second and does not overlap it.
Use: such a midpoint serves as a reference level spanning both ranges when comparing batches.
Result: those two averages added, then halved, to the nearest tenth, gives 30.6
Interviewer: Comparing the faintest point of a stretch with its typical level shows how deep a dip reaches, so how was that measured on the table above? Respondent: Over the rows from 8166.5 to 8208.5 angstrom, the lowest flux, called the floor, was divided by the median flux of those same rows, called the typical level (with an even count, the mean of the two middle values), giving 0.74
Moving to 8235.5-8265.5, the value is 0.97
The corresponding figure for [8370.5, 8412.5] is 0.88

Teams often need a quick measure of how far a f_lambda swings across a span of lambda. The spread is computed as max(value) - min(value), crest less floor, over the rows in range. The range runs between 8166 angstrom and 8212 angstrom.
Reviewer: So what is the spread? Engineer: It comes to 9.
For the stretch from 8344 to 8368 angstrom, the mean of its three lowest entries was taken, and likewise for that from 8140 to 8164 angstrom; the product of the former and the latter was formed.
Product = 969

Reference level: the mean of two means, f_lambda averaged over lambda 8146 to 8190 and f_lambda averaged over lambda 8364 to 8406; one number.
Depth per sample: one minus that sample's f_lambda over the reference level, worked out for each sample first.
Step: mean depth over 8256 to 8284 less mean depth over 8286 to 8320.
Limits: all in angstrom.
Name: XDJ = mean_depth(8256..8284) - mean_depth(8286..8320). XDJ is -0.02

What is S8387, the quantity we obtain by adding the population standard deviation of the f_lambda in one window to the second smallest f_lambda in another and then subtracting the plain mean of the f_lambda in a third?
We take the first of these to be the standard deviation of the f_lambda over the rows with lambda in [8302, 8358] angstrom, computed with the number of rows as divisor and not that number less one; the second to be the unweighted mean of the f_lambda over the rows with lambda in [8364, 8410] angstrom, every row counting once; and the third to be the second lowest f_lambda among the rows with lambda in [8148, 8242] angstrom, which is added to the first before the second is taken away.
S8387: -4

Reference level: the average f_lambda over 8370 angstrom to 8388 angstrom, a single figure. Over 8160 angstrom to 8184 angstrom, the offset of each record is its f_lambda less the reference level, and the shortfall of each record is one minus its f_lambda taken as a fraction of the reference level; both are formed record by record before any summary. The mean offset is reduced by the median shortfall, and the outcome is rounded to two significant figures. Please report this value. 1.8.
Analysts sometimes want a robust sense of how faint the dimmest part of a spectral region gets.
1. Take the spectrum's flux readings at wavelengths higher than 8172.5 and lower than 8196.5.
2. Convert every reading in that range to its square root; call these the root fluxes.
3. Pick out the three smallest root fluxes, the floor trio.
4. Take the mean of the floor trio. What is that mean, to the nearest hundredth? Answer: 5.15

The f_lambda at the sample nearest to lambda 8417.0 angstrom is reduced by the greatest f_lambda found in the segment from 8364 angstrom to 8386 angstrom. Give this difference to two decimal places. -0.36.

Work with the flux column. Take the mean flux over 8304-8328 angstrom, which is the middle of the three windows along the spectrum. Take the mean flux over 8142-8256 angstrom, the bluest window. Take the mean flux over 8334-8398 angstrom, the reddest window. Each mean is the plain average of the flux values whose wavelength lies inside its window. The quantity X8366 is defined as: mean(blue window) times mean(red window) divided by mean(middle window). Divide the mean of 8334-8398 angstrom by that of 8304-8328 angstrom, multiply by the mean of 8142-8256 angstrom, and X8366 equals 31.2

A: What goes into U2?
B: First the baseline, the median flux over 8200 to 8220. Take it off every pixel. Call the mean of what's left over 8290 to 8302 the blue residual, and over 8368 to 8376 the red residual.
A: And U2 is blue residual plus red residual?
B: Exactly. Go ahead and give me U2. -1.1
